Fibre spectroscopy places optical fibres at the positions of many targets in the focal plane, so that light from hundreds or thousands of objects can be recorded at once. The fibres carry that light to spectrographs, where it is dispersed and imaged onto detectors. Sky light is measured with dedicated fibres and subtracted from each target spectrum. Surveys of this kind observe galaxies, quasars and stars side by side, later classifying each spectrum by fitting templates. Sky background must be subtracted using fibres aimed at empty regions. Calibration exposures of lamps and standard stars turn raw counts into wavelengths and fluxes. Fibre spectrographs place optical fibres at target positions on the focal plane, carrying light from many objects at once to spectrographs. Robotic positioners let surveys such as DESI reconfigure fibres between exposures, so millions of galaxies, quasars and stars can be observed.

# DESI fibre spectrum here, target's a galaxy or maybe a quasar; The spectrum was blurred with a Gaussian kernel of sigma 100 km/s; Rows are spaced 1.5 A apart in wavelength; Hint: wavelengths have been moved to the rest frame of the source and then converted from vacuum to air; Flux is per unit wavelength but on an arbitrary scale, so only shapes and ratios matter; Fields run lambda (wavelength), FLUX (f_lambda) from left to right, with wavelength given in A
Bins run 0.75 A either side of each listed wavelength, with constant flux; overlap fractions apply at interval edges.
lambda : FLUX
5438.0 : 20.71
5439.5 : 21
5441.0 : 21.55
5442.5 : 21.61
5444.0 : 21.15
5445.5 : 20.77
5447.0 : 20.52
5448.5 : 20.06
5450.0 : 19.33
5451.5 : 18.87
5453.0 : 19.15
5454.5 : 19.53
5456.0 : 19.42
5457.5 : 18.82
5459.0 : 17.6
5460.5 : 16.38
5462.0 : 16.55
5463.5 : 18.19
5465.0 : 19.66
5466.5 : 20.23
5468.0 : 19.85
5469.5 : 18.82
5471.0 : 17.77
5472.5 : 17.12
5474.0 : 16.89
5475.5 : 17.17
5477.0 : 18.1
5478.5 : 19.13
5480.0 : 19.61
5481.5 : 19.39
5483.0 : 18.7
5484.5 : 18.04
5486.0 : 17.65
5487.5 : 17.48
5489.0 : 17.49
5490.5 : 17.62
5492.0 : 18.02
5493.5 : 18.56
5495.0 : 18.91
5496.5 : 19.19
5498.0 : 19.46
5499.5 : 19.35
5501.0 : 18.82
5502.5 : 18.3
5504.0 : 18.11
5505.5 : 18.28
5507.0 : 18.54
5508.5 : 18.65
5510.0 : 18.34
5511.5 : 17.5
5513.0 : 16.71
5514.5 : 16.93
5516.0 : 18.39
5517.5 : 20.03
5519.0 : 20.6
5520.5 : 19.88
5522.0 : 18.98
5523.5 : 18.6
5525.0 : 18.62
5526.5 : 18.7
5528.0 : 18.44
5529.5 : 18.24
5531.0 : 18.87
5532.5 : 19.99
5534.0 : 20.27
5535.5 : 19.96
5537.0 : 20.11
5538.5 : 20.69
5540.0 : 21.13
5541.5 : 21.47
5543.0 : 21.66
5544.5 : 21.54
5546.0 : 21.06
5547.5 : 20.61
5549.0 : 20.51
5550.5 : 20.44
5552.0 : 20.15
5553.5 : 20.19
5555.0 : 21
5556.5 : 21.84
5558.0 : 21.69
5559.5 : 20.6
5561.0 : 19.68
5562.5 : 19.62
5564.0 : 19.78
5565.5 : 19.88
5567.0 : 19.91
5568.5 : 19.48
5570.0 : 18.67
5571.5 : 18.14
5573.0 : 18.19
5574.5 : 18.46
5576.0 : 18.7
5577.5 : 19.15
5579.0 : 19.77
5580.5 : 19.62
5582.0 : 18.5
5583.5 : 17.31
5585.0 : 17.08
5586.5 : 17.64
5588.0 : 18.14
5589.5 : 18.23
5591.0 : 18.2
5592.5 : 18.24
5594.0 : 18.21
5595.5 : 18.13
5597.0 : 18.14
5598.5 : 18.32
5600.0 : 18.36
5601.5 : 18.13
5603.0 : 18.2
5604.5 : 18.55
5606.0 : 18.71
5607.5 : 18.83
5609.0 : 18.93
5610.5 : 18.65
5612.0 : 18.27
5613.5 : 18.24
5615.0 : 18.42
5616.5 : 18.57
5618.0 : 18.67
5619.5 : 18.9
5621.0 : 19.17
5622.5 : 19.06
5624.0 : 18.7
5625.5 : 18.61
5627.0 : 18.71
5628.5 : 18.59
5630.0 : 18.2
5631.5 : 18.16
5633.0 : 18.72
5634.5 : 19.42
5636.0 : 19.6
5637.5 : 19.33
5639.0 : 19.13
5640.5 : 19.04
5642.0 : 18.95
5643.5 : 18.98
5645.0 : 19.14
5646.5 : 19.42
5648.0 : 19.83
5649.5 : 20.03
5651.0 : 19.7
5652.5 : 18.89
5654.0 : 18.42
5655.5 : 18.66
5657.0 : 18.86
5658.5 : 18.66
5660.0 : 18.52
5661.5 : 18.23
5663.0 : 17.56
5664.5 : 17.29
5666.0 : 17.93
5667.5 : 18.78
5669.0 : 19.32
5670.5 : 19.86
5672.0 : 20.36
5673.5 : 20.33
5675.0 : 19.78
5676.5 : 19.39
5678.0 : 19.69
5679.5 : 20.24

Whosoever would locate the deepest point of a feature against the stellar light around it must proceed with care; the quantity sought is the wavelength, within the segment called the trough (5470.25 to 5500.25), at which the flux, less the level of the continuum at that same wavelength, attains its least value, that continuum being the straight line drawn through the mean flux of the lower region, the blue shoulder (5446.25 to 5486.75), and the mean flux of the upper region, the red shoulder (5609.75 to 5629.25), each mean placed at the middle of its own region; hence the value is 5474.0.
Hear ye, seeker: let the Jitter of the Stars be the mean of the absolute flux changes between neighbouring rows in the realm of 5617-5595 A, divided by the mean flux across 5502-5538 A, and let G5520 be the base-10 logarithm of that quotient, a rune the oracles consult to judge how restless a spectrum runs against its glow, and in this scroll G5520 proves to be -2.06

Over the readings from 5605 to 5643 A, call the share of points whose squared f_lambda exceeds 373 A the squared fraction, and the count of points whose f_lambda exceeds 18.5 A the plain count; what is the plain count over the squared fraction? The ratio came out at 167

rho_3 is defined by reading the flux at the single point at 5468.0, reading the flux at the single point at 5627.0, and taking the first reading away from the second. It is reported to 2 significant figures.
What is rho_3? -1.1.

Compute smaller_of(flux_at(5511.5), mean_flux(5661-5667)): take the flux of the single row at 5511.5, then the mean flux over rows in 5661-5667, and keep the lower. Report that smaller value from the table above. 17.5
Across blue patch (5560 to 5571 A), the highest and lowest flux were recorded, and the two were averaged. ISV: 19.3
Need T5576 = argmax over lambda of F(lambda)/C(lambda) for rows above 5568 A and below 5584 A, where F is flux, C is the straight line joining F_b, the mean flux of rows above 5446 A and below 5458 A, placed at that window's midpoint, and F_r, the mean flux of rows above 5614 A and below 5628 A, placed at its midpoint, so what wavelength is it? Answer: 5579.0 A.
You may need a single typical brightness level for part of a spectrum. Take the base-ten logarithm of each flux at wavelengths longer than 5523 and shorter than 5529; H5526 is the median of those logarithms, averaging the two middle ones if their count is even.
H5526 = 1.27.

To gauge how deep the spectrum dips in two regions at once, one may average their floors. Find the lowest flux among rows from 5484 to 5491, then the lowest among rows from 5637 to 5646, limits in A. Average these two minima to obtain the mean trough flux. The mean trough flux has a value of 18.2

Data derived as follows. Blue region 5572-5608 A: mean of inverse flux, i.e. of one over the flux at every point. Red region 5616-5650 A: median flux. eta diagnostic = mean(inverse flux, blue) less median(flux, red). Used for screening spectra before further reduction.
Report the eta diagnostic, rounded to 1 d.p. -18.9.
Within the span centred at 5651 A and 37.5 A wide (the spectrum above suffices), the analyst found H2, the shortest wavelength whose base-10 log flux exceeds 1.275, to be 5634.5 A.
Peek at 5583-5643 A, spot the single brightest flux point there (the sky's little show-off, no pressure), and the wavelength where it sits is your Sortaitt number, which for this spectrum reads 5636.0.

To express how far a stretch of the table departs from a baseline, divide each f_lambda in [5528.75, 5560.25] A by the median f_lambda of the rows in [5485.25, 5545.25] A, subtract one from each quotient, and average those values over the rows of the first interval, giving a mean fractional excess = 0.102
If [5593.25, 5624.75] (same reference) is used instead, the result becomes -0.008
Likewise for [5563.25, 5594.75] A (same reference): -0.002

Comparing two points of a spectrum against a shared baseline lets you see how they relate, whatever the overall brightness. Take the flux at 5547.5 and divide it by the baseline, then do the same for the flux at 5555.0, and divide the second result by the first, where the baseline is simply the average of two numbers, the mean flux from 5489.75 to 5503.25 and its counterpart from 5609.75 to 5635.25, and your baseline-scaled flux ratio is 1.02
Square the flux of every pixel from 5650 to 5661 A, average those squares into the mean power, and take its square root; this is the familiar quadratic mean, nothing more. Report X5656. 18.8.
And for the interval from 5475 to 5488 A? 18.4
